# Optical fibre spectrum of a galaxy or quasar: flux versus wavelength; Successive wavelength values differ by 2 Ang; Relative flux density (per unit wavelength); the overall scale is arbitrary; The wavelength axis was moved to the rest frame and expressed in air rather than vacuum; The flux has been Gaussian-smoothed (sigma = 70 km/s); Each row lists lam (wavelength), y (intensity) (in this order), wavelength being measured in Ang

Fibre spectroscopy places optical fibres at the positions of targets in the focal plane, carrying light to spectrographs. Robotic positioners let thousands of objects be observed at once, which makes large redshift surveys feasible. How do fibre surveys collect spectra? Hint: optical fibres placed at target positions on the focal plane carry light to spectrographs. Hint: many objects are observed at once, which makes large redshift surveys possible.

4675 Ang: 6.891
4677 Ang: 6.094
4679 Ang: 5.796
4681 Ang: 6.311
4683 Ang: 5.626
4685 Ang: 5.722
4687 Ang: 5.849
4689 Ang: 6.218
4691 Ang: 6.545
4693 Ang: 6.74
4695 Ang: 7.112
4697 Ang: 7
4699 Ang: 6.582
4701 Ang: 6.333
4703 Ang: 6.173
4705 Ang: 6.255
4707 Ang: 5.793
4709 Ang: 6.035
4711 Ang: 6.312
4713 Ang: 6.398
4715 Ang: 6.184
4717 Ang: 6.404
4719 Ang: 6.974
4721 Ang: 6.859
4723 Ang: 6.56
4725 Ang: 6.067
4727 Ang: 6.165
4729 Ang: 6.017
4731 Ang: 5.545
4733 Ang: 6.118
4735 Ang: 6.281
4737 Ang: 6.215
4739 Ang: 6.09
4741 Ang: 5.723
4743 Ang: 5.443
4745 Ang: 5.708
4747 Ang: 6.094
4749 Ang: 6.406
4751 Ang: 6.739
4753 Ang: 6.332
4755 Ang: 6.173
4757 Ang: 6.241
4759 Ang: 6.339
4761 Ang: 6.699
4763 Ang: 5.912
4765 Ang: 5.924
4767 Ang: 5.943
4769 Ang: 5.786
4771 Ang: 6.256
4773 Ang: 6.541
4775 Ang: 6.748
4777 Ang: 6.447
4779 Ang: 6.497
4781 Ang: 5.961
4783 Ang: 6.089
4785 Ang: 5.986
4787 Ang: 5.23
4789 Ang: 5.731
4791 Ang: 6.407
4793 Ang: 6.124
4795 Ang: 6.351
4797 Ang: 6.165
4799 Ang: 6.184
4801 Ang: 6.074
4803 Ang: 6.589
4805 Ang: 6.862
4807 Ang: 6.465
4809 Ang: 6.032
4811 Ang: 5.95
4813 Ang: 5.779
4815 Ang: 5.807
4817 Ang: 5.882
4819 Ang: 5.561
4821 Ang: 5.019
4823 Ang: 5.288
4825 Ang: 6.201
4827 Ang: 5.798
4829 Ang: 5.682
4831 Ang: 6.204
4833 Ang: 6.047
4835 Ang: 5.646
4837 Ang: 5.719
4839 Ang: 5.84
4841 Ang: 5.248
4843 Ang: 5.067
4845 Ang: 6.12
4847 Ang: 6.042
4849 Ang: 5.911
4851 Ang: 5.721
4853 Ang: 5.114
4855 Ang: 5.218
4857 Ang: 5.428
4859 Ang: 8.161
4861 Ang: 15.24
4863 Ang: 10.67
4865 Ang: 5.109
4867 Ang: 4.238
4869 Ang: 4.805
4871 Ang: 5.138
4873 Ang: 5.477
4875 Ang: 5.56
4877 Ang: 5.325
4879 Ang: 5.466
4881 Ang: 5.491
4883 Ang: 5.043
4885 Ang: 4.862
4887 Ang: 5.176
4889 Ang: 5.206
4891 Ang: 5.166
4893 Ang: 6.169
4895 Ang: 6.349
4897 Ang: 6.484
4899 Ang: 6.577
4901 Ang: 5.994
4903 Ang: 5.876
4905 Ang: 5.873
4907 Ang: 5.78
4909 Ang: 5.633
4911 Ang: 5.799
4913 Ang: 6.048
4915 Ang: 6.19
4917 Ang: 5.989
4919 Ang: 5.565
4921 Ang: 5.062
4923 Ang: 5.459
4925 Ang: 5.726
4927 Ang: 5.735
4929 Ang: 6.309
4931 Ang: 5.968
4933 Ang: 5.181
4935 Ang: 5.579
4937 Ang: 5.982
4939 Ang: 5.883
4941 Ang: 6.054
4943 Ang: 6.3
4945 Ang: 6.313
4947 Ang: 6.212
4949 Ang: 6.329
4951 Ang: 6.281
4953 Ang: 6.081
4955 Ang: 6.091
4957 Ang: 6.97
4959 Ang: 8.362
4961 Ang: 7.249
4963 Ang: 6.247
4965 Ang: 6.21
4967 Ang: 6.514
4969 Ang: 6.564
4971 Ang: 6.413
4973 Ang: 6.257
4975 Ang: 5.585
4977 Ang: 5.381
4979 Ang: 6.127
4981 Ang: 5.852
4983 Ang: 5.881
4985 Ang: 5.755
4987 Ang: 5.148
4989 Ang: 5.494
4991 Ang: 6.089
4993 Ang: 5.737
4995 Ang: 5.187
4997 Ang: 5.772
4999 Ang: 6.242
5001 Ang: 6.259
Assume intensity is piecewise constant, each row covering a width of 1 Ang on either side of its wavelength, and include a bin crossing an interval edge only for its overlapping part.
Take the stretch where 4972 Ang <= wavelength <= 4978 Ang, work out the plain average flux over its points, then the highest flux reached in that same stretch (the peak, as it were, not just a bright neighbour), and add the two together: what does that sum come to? 12.0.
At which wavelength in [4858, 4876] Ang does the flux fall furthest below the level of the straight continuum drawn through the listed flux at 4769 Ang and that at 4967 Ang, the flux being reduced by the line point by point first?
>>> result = 4867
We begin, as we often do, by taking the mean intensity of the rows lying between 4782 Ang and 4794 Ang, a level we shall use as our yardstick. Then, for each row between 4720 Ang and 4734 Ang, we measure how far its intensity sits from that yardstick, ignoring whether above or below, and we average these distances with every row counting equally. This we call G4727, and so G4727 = 0.37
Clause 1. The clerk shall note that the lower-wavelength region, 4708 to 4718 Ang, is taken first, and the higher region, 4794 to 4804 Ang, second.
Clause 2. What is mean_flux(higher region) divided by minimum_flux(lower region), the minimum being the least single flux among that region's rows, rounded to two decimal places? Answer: 1.04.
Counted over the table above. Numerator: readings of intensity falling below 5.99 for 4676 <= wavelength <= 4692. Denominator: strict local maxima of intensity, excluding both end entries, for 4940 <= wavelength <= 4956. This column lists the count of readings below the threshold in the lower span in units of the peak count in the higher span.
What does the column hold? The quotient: 2.0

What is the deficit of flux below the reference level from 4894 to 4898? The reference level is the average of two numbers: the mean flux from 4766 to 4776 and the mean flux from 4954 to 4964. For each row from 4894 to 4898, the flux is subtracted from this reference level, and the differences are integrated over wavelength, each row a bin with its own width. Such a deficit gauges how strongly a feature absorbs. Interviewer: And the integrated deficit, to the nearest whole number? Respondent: 1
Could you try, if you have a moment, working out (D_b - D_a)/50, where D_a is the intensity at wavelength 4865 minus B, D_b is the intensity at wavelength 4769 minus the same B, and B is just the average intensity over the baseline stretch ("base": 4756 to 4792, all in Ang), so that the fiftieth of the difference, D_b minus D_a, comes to 0.014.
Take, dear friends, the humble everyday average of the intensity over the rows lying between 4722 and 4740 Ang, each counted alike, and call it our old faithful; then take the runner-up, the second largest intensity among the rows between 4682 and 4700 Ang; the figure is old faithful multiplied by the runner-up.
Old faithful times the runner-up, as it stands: 43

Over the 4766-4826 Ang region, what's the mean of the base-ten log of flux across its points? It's 0.782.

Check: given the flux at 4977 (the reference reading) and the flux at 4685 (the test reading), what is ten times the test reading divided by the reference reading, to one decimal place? 10.6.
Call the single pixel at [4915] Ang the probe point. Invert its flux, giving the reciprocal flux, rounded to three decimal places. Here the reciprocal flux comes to 0.162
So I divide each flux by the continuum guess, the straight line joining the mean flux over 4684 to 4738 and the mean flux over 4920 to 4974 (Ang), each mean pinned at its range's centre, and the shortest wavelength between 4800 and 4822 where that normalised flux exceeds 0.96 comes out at 4801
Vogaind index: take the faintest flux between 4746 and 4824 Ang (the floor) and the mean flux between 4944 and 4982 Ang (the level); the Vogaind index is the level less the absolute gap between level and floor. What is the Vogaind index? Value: 5.0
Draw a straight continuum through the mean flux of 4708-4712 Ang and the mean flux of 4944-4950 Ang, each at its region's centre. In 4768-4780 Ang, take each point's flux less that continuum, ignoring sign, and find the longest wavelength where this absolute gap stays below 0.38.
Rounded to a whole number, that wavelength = 4779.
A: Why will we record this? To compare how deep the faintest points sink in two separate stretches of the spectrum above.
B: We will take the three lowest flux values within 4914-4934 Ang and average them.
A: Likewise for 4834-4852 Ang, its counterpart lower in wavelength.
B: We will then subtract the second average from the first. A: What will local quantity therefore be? -0.1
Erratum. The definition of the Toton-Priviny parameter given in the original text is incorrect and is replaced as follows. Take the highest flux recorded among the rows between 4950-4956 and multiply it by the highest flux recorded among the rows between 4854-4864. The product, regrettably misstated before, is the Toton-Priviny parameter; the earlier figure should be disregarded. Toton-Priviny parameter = 96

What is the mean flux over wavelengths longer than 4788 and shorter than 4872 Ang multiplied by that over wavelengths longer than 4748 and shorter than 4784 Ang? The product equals 38.7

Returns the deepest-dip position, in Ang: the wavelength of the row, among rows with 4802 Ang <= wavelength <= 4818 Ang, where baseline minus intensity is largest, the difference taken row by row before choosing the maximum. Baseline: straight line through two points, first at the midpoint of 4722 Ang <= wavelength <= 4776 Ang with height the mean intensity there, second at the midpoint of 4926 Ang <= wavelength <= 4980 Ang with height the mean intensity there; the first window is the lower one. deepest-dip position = 4813 Ang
